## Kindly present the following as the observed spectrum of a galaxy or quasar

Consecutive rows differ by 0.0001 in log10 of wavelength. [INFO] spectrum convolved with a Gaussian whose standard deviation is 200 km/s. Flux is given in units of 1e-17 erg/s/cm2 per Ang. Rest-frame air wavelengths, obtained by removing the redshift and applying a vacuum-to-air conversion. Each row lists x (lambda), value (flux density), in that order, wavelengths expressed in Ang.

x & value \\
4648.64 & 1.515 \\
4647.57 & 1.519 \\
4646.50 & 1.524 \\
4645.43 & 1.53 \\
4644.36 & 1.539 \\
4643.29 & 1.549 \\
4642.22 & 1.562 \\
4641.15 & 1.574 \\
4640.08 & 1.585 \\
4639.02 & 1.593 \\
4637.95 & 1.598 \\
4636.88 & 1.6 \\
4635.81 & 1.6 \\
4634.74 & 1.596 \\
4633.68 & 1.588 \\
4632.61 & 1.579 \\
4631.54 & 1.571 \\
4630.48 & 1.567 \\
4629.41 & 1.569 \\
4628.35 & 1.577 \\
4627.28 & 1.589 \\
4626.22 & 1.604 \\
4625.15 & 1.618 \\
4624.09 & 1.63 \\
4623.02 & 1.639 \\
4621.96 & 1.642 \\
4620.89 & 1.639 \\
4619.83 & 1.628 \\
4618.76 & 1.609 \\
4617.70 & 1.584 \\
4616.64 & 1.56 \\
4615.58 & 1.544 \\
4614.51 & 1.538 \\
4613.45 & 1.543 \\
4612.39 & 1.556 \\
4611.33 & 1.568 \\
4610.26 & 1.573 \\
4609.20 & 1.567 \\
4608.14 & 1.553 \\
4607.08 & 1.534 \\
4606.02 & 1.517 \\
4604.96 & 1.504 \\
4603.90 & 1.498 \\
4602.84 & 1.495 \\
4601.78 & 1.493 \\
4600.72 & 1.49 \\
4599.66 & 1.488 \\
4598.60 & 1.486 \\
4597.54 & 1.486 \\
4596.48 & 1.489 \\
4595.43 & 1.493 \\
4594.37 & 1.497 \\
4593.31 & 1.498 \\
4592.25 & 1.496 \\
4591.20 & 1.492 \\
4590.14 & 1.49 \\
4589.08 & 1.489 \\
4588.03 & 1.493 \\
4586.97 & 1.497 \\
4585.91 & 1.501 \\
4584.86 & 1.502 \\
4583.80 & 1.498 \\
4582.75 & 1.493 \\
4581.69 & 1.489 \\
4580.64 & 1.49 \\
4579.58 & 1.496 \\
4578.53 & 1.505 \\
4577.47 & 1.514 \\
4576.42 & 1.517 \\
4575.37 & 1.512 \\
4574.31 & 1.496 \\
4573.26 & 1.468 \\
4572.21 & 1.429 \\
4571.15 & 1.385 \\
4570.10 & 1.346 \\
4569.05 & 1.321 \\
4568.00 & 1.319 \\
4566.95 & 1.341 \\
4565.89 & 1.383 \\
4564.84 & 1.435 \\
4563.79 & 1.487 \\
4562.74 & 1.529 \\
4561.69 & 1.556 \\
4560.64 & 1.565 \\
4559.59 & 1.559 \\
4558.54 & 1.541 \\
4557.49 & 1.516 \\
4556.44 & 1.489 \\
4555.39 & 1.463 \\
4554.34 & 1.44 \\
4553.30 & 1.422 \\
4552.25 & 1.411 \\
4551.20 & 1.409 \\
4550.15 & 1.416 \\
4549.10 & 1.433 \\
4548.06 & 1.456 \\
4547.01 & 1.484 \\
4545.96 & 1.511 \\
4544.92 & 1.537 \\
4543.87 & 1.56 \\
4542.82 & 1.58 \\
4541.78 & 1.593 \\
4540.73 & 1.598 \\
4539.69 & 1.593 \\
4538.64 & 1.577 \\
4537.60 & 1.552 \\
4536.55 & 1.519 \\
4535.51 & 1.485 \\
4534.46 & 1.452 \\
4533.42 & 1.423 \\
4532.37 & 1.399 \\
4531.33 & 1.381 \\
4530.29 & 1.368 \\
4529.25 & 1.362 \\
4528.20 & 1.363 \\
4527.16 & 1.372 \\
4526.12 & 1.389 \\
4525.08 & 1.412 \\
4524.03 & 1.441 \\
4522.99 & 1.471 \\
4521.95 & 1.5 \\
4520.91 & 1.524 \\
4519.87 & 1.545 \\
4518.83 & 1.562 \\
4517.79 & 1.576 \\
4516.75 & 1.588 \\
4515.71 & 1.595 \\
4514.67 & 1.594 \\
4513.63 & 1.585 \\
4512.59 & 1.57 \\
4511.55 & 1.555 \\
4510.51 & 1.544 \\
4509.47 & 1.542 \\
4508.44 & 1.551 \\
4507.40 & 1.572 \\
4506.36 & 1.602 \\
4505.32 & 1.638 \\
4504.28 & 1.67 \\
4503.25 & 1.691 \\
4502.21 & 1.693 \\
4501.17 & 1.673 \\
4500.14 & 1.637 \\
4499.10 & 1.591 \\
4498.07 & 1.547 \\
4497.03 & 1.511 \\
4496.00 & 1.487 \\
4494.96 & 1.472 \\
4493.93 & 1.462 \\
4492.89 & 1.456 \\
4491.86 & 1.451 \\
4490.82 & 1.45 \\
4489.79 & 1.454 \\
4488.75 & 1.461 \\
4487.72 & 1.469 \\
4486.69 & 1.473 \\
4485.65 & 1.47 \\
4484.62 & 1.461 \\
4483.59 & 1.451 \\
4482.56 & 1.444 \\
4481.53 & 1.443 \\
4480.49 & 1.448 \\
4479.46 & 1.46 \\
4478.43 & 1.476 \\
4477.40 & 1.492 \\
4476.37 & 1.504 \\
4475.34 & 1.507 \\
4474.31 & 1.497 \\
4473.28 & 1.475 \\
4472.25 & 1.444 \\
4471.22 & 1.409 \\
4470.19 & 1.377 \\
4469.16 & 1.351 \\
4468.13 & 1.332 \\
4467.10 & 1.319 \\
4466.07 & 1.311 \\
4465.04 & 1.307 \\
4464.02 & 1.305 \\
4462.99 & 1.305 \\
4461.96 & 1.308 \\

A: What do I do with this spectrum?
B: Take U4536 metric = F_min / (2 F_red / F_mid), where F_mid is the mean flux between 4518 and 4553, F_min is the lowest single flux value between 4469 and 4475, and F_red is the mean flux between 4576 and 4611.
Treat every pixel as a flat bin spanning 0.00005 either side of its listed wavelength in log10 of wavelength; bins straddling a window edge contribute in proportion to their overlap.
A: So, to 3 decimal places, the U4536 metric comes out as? 0.663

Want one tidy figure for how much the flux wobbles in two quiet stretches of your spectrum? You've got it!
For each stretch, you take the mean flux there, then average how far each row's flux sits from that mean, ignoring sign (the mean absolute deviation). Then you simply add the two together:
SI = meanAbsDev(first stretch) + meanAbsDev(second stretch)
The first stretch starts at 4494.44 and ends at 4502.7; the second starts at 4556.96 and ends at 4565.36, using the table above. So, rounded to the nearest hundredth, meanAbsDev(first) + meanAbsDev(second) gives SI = 0.11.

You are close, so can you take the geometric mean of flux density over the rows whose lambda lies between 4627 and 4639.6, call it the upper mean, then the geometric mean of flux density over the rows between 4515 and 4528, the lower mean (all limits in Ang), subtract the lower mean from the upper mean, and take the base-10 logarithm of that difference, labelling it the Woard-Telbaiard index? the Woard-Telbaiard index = -1.0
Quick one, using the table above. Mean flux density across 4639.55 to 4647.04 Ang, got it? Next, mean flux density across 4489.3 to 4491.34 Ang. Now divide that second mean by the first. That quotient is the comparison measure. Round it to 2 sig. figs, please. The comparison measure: 0.94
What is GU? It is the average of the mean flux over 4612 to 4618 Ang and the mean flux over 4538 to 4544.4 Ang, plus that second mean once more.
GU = 3.15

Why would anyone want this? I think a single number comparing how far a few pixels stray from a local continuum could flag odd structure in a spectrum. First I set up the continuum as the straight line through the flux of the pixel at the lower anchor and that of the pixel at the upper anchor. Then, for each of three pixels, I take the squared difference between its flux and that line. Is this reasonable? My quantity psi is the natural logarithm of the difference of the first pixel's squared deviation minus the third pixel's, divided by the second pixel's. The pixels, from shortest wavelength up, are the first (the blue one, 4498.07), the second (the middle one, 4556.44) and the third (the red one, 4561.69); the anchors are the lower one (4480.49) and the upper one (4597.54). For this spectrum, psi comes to 2.0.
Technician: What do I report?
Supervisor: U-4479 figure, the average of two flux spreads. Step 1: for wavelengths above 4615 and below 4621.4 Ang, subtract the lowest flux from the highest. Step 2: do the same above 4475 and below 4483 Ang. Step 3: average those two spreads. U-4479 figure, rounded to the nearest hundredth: 0.08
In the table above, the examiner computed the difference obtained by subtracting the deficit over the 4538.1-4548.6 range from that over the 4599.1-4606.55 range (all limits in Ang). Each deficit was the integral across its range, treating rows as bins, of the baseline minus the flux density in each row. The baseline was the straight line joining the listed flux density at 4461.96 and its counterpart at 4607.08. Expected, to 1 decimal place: 1.4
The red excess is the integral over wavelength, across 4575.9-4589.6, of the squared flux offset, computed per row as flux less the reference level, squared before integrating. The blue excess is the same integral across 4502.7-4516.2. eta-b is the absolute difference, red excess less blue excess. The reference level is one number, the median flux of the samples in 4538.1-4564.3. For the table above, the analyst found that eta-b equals 0.10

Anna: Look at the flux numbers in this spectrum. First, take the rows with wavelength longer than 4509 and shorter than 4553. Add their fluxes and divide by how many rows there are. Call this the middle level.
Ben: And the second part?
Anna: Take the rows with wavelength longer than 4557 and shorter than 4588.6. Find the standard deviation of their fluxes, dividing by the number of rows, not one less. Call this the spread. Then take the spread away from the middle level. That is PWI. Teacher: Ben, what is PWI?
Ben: 1.43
